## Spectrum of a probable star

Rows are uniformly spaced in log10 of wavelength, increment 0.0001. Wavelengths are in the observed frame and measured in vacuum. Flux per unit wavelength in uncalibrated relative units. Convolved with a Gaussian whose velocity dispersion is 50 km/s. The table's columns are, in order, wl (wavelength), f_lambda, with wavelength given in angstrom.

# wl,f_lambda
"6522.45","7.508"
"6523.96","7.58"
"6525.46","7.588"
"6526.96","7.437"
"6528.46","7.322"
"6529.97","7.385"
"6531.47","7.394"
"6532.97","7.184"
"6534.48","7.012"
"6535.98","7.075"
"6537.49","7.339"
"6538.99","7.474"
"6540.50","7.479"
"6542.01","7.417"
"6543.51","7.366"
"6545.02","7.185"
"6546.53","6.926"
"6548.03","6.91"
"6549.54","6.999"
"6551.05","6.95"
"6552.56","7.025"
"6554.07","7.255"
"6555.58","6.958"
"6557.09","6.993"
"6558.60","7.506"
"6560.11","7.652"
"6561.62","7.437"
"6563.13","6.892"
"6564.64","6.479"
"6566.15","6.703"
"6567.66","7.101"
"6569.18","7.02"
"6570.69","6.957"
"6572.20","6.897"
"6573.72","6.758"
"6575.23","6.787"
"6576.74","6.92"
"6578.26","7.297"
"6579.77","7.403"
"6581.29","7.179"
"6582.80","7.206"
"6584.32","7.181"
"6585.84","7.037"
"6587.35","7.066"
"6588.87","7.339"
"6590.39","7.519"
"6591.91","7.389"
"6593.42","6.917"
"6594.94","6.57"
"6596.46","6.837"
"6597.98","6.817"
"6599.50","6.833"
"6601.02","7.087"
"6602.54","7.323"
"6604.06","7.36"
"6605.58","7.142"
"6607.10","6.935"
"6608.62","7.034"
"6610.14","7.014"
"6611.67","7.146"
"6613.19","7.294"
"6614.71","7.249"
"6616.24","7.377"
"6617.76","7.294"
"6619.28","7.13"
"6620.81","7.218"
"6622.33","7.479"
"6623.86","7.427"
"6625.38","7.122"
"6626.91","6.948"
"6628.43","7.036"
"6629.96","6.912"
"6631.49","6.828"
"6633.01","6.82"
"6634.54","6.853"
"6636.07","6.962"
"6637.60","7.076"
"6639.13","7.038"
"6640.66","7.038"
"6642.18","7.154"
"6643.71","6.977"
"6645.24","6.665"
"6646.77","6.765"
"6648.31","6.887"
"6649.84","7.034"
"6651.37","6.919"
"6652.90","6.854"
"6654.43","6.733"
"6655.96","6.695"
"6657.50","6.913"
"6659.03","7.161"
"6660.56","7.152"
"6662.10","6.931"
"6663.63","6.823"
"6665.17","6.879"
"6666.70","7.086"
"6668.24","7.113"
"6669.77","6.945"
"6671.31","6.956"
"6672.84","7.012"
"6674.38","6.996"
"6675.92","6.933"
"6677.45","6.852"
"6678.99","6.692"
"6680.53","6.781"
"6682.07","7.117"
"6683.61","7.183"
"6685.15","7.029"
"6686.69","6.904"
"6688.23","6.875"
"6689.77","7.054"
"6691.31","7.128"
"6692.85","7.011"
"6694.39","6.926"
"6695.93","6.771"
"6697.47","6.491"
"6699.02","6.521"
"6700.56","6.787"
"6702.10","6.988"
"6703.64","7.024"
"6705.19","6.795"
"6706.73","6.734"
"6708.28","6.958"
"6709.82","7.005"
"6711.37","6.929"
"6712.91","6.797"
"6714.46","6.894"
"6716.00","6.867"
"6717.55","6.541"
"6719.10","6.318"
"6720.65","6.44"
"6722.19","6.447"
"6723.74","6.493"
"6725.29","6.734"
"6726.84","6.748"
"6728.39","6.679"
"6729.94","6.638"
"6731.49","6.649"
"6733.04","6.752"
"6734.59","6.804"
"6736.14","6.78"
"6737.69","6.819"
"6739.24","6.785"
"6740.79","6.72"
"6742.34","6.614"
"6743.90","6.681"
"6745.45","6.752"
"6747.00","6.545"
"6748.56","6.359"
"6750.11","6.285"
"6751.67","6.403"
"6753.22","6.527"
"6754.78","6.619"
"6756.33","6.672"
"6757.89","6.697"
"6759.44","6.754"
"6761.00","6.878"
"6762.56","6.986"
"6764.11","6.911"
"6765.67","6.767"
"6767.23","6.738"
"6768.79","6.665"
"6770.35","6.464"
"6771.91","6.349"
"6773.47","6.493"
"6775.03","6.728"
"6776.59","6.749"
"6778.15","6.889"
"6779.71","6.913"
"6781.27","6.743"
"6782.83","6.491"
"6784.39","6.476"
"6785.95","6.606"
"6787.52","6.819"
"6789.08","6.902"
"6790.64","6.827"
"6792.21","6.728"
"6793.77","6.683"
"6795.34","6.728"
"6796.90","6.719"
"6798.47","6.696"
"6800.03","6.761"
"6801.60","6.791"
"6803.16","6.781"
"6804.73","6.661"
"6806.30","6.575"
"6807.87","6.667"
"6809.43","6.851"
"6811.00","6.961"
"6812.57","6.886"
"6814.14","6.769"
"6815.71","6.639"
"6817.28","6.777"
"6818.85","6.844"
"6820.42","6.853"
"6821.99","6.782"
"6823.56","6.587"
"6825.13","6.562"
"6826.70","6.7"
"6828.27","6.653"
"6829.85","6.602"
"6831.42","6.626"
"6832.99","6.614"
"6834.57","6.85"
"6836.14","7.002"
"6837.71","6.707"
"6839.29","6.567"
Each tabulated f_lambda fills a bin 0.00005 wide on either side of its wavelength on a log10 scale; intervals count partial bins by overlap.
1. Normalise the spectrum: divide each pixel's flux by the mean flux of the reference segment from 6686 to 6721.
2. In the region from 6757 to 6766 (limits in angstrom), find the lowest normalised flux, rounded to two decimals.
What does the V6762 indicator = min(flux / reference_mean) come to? 0.98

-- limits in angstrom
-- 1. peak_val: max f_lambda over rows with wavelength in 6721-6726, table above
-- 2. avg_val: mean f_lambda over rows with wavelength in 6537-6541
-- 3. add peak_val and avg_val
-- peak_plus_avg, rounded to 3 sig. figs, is 14.2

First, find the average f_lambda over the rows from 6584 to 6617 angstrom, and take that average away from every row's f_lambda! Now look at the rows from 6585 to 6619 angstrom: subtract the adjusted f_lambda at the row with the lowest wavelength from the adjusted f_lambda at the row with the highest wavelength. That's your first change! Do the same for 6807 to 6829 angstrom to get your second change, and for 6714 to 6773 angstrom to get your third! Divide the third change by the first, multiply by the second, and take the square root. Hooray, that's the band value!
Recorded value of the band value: 0.17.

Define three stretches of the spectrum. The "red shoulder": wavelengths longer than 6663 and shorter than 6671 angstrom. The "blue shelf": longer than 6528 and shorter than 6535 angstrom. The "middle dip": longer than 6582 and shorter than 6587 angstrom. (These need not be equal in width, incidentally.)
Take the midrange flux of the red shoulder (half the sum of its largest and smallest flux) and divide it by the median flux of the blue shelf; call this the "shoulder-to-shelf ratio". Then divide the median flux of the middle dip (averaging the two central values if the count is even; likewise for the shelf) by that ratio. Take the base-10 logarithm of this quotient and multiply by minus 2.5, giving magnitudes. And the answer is -2.19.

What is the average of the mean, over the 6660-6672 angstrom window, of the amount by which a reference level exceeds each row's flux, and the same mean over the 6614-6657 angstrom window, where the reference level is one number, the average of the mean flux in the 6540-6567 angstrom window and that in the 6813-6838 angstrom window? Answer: -0.08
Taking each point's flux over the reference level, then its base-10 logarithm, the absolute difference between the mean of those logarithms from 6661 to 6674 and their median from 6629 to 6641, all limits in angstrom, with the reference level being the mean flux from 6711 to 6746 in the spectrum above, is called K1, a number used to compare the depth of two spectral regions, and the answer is 0.002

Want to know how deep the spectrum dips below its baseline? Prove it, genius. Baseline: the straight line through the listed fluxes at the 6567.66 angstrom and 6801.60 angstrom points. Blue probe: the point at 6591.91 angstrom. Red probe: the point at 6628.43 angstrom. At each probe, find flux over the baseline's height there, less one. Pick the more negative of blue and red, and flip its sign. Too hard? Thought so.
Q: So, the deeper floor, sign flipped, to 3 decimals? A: -0.002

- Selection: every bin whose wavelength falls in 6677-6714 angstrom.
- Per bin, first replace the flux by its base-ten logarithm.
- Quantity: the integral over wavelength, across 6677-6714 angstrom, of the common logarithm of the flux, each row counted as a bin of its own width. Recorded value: 31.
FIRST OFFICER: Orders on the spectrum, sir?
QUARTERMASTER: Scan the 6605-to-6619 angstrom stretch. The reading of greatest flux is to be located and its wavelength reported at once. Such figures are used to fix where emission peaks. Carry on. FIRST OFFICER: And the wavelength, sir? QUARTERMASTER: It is 6616.24 angstrom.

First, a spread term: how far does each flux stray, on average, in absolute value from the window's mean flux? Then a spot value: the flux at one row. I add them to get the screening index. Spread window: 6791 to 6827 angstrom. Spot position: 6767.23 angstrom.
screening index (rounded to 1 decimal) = 6.8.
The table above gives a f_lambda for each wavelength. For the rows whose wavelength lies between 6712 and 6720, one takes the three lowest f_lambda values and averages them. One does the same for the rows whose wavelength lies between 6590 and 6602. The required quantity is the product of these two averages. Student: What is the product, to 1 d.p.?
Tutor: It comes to 44.2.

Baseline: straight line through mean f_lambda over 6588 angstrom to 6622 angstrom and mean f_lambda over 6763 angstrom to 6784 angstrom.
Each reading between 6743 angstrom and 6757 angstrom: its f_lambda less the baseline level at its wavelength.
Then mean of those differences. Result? -0.21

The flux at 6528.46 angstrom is 7.322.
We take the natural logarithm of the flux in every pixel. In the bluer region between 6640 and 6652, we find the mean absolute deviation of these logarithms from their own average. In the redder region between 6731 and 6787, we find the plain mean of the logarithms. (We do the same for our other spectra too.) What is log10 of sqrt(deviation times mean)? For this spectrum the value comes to -0.74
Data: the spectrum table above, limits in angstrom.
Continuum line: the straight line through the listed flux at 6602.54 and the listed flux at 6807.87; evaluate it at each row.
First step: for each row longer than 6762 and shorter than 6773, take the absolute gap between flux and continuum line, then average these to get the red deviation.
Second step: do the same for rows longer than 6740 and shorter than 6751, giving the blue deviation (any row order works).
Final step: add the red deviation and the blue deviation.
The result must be 0.48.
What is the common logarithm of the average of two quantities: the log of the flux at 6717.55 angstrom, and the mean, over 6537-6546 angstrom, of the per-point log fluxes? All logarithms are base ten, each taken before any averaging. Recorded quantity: -0.075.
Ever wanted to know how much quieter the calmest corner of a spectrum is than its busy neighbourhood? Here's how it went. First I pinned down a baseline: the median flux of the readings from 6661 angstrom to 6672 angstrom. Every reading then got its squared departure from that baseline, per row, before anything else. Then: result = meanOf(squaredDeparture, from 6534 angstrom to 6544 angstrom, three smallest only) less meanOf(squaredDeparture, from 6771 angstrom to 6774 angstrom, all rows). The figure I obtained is -0.22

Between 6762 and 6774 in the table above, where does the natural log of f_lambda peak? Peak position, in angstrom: 6762.56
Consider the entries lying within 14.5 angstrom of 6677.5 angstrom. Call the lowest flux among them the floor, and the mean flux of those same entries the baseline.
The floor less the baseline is -0.27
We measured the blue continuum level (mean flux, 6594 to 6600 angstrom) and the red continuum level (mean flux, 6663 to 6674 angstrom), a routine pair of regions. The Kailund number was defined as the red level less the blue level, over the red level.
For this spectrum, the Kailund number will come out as 0.03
